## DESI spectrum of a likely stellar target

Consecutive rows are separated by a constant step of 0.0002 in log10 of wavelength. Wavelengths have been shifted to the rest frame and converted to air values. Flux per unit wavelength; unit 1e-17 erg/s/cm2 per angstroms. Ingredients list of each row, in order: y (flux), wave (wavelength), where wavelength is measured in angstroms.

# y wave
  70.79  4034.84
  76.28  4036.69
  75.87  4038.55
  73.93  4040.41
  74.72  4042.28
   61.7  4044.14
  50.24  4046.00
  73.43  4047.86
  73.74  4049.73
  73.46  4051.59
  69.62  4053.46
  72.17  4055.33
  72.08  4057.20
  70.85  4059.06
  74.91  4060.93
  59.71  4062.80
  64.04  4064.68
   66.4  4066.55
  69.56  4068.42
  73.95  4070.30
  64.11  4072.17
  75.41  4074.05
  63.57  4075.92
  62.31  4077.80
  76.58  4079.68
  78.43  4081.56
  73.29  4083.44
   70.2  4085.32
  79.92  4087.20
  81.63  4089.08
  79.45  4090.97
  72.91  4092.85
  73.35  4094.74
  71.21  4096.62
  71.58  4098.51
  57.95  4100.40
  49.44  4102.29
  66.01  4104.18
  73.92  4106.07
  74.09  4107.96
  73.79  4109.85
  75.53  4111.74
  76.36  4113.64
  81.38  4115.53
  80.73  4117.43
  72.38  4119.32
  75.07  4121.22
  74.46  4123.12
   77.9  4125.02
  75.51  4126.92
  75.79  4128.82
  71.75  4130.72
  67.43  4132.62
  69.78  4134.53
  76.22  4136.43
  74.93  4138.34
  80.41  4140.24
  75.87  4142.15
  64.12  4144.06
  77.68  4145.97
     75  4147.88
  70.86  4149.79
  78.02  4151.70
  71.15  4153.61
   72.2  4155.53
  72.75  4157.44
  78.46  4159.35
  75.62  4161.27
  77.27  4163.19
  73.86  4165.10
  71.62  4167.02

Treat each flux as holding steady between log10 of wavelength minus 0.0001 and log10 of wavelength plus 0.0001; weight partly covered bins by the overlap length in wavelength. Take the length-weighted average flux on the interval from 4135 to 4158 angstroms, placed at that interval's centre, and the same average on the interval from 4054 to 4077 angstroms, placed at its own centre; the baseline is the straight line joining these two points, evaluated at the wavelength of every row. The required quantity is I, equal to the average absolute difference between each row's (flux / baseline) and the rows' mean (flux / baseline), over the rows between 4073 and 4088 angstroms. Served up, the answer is 0.08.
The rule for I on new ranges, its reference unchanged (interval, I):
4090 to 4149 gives 0.06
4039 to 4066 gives 0.08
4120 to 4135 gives 0.04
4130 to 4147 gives 0.06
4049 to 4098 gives 0.06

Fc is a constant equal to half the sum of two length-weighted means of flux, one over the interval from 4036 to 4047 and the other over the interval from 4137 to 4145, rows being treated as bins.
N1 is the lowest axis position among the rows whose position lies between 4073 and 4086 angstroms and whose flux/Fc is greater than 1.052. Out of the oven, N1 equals 4074.05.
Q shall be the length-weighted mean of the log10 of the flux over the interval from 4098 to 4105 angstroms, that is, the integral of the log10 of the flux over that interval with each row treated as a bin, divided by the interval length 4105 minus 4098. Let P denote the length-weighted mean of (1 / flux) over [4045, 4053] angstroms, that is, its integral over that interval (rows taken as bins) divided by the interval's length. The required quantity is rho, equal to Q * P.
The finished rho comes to 0.0269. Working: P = 0.0151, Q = 1.78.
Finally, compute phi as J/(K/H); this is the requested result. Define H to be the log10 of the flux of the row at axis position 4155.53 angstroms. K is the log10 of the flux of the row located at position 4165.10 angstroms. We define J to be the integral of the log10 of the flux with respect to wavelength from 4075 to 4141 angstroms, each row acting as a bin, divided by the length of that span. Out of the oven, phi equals 1.85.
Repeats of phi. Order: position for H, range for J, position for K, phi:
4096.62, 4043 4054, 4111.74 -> 1.80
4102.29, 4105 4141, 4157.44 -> 1.71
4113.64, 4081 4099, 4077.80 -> 1.97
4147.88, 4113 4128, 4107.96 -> 1.89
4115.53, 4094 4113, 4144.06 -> 1.94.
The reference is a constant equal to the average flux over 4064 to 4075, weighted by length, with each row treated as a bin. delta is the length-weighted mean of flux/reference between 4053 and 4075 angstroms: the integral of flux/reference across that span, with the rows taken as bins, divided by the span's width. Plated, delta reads 1.00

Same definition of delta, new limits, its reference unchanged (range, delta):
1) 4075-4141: 1.06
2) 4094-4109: 0.97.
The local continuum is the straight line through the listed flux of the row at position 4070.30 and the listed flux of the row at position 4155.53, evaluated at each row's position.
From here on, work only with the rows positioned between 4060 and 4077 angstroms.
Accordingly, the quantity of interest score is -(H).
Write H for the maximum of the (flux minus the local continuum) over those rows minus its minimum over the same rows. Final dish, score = -16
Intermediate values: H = 16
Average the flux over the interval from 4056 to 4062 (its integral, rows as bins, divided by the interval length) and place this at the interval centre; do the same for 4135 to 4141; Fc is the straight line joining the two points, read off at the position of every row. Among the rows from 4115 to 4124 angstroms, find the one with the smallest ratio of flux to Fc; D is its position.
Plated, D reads 4119.32 angstroms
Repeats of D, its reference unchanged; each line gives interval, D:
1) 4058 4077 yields 4062.80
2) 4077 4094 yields 4077.80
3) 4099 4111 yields 4102.29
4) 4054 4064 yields 4062.80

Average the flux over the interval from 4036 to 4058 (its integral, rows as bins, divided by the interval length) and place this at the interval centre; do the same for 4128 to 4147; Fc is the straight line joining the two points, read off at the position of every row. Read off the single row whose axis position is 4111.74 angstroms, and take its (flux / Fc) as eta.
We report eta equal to 1.041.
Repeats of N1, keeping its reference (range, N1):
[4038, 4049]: 4038.55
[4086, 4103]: 4087.20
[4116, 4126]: 4117.43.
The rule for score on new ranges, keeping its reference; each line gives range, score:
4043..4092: -32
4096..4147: -32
